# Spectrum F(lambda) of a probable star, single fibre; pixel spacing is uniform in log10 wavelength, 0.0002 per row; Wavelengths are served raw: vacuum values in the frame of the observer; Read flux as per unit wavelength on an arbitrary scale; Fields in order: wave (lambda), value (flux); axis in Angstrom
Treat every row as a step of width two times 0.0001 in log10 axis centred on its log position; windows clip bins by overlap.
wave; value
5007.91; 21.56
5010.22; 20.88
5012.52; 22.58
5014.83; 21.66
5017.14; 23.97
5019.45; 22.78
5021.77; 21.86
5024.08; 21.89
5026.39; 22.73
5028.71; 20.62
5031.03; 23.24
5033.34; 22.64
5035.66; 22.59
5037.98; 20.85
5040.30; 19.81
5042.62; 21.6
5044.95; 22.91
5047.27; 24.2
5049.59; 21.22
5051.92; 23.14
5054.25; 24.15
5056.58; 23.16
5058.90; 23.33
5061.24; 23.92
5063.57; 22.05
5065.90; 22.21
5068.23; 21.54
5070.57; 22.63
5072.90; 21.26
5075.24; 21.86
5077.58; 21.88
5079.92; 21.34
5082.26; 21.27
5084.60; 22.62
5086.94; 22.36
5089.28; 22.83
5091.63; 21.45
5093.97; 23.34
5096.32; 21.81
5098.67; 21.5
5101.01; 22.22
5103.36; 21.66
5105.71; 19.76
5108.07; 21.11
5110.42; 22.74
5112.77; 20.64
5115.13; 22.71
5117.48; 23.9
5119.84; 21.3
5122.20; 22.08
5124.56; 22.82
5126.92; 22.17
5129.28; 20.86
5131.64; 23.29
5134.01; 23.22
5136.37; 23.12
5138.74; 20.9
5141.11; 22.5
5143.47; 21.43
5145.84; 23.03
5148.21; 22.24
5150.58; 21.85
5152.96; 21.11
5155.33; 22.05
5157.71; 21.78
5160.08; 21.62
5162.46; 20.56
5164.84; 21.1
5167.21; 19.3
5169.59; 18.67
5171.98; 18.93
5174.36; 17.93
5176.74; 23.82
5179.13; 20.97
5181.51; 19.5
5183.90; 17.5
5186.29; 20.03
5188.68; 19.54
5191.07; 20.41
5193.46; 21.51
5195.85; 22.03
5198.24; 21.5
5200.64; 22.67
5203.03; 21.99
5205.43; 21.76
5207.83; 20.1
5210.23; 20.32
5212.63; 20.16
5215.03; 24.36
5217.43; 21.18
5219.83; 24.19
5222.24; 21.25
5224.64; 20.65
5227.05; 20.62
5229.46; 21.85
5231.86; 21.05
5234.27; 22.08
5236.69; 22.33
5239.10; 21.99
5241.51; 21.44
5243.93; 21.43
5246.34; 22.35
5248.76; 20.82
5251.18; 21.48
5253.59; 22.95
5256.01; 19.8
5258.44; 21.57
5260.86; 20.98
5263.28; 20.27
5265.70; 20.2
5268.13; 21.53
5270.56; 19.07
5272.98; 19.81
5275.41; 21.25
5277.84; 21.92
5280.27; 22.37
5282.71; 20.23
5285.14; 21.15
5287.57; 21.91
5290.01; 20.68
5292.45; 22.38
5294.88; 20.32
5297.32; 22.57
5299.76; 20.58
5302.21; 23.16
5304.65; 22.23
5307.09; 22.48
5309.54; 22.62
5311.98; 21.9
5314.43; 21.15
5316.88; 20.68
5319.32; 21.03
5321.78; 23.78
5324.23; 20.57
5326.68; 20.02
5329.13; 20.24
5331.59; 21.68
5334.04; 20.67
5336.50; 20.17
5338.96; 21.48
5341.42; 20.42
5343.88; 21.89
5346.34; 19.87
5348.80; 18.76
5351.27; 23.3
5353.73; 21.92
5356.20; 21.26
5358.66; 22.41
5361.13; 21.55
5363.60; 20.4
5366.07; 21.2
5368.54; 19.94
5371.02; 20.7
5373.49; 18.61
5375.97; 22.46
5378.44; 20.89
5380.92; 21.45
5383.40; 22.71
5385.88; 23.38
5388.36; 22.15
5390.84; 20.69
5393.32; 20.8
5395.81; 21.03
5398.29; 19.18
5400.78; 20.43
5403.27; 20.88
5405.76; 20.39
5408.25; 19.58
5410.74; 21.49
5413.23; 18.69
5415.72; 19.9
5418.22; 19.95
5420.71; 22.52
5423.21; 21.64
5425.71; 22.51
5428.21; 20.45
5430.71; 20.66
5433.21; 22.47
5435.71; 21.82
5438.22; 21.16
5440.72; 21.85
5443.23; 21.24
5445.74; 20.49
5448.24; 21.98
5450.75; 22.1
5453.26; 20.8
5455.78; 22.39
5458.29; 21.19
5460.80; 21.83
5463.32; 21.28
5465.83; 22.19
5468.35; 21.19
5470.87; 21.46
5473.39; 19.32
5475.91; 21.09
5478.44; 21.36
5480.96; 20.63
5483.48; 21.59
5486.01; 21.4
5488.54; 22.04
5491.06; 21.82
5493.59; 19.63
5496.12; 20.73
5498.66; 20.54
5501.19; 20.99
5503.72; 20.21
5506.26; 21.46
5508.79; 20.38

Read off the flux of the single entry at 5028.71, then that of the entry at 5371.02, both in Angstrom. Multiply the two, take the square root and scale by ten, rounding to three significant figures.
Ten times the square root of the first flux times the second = 207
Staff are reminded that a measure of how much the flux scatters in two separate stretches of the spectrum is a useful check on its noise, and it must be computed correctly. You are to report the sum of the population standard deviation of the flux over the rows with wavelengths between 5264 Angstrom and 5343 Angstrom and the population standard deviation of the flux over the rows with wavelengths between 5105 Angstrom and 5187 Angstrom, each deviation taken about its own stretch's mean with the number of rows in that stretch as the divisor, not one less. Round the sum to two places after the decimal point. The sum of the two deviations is 2.67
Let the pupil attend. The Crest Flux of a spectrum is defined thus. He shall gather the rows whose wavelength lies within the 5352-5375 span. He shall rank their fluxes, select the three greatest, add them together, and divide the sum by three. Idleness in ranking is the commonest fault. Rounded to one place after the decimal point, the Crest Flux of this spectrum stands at 22.0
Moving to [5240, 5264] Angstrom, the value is 22.3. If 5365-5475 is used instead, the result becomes 22.9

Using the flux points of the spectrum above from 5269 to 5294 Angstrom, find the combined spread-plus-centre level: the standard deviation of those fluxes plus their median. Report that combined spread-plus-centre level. 22.3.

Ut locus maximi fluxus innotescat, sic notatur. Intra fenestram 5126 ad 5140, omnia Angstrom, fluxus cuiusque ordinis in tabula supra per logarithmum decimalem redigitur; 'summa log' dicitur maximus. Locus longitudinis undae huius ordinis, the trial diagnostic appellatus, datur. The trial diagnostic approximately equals 5131.64 Angstrom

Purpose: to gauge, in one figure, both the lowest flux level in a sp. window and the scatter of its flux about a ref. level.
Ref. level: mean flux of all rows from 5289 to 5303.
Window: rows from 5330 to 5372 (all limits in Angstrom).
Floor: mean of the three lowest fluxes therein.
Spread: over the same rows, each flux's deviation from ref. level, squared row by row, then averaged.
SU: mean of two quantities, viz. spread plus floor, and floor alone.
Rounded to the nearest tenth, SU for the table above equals 20.2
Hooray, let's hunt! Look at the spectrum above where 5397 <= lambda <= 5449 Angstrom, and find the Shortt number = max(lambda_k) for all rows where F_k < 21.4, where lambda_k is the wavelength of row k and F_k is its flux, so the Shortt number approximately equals 5445.74 Angstrom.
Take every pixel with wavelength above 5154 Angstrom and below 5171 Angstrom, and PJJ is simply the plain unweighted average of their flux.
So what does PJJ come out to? 20.7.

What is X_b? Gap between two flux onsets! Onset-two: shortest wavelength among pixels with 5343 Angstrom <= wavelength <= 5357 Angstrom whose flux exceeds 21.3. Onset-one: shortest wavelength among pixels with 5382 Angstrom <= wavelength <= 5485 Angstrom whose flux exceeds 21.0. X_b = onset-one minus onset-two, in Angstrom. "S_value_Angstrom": 39.5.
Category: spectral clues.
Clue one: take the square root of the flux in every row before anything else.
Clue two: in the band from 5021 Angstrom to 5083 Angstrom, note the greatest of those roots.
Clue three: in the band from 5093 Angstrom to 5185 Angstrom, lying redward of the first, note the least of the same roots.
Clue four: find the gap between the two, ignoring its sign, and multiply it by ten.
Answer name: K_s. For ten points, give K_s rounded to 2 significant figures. 7.4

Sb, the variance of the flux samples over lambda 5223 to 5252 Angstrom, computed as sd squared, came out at 0.4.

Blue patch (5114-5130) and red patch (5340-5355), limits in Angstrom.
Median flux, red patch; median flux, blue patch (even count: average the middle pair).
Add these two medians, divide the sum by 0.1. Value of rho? 433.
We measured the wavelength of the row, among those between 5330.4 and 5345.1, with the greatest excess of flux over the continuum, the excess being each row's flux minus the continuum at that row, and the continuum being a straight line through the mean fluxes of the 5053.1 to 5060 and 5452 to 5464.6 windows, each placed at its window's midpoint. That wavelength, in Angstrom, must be 5343.88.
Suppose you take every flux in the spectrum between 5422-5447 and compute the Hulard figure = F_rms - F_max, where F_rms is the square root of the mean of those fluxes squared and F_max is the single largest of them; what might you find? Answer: -1.1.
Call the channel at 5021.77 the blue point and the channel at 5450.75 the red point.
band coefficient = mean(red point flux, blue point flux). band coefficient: 22.0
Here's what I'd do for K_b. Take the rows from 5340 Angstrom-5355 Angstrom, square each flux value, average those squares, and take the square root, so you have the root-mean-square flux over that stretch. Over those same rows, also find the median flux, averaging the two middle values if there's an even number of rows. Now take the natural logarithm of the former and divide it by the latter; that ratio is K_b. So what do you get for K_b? 0.144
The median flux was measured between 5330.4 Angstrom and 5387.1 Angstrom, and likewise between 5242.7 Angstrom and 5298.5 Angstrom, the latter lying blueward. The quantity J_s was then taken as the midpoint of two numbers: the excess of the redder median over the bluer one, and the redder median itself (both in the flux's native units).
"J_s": 10.6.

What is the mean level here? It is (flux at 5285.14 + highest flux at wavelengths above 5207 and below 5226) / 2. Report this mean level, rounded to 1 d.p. 22.8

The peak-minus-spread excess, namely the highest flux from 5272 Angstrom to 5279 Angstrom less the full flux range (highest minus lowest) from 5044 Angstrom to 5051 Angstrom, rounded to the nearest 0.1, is 18.9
